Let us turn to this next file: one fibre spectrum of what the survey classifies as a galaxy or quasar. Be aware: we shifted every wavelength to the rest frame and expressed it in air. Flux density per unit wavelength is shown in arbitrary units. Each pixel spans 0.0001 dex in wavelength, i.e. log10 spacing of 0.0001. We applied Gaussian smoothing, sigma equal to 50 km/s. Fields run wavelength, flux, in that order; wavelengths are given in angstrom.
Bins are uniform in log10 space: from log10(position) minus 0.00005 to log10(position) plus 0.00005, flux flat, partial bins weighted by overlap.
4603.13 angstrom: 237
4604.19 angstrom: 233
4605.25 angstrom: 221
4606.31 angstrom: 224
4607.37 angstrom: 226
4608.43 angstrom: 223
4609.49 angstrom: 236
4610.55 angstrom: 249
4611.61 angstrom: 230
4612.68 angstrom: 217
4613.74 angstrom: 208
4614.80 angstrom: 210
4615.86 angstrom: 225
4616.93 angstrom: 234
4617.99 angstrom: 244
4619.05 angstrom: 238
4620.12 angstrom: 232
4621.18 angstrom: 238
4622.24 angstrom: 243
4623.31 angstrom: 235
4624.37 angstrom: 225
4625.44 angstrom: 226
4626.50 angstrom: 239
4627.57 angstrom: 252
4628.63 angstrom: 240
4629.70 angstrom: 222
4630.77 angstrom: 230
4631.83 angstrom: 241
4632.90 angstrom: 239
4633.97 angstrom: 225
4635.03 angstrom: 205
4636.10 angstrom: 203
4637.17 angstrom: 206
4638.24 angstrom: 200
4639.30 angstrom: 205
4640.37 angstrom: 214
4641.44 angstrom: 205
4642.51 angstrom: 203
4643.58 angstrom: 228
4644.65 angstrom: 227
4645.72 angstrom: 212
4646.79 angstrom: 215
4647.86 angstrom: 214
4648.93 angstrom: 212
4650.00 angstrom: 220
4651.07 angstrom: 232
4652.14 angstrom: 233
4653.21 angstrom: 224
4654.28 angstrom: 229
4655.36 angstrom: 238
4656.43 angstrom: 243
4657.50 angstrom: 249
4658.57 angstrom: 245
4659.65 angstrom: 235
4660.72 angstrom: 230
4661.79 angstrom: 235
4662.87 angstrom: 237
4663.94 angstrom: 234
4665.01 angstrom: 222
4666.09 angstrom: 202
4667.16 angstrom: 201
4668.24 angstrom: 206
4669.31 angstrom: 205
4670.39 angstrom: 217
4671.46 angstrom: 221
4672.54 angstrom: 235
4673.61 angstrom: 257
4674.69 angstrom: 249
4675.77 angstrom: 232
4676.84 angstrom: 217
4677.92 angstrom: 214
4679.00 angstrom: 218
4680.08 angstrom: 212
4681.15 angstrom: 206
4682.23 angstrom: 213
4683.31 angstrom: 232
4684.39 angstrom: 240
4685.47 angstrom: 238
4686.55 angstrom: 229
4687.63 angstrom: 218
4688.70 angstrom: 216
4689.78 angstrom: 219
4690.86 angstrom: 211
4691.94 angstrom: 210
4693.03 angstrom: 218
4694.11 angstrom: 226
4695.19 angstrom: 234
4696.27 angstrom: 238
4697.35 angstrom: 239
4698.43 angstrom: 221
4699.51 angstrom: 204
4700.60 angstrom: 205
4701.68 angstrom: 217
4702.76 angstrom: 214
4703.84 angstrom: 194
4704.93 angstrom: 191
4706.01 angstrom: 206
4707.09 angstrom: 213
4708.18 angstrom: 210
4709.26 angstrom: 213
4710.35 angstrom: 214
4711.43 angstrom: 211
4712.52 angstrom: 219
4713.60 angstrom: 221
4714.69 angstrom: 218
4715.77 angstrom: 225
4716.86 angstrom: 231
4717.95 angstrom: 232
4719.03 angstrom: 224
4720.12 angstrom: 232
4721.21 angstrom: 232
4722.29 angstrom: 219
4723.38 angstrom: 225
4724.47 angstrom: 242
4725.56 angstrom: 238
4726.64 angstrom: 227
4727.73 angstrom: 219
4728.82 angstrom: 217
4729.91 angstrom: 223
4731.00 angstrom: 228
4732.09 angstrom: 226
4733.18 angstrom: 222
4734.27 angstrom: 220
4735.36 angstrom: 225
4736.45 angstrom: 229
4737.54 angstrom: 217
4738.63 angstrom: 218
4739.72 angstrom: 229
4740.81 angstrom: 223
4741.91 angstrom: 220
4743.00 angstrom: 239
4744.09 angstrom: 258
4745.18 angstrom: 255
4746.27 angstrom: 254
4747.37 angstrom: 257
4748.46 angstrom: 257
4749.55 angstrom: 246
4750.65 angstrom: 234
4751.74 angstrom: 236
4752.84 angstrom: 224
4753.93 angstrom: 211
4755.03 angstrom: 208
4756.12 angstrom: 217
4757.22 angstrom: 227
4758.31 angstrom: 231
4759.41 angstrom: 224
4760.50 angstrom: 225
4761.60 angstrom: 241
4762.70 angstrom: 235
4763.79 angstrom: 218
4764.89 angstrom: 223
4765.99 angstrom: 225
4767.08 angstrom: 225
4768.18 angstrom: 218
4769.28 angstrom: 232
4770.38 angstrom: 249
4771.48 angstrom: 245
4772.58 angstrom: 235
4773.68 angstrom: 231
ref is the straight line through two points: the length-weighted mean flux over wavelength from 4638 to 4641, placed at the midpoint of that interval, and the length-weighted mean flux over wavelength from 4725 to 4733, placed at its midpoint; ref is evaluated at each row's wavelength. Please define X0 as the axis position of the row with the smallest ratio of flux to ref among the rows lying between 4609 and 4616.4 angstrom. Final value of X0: 4613.74 angstrom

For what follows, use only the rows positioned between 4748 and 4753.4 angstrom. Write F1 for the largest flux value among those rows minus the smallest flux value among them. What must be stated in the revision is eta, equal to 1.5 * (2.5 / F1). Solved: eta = 0.11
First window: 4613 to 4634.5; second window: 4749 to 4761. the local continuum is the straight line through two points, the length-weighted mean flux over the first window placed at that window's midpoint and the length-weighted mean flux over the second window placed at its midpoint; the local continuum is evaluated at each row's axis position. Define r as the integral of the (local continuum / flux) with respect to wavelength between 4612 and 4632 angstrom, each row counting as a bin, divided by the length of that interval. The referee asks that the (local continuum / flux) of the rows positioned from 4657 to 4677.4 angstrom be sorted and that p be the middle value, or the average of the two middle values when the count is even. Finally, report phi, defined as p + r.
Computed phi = 2.00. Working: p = 0.99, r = 1.01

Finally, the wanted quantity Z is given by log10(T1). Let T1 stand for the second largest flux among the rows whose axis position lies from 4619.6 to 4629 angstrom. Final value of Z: 2.39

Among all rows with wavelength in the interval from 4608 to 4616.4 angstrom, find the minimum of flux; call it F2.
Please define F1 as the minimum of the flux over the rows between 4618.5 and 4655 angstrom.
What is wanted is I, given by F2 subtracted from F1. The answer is -8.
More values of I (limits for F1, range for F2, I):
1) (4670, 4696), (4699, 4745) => 15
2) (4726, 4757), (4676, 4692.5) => 2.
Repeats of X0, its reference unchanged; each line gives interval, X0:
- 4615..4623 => 4615.86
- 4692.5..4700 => 4699.51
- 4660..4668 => 4667.16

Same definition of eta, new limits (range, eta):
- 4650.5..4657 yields 0.20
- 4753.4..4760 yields 0.16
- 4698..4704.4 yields 0.14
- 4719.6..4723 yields 0.29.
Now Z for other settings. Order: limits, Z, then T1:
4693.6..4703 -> 2.38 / 238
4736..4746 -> 2.41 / 255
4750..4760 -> 2.37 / 234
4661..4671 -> 2.37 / 235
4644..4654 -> 2.37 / 232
